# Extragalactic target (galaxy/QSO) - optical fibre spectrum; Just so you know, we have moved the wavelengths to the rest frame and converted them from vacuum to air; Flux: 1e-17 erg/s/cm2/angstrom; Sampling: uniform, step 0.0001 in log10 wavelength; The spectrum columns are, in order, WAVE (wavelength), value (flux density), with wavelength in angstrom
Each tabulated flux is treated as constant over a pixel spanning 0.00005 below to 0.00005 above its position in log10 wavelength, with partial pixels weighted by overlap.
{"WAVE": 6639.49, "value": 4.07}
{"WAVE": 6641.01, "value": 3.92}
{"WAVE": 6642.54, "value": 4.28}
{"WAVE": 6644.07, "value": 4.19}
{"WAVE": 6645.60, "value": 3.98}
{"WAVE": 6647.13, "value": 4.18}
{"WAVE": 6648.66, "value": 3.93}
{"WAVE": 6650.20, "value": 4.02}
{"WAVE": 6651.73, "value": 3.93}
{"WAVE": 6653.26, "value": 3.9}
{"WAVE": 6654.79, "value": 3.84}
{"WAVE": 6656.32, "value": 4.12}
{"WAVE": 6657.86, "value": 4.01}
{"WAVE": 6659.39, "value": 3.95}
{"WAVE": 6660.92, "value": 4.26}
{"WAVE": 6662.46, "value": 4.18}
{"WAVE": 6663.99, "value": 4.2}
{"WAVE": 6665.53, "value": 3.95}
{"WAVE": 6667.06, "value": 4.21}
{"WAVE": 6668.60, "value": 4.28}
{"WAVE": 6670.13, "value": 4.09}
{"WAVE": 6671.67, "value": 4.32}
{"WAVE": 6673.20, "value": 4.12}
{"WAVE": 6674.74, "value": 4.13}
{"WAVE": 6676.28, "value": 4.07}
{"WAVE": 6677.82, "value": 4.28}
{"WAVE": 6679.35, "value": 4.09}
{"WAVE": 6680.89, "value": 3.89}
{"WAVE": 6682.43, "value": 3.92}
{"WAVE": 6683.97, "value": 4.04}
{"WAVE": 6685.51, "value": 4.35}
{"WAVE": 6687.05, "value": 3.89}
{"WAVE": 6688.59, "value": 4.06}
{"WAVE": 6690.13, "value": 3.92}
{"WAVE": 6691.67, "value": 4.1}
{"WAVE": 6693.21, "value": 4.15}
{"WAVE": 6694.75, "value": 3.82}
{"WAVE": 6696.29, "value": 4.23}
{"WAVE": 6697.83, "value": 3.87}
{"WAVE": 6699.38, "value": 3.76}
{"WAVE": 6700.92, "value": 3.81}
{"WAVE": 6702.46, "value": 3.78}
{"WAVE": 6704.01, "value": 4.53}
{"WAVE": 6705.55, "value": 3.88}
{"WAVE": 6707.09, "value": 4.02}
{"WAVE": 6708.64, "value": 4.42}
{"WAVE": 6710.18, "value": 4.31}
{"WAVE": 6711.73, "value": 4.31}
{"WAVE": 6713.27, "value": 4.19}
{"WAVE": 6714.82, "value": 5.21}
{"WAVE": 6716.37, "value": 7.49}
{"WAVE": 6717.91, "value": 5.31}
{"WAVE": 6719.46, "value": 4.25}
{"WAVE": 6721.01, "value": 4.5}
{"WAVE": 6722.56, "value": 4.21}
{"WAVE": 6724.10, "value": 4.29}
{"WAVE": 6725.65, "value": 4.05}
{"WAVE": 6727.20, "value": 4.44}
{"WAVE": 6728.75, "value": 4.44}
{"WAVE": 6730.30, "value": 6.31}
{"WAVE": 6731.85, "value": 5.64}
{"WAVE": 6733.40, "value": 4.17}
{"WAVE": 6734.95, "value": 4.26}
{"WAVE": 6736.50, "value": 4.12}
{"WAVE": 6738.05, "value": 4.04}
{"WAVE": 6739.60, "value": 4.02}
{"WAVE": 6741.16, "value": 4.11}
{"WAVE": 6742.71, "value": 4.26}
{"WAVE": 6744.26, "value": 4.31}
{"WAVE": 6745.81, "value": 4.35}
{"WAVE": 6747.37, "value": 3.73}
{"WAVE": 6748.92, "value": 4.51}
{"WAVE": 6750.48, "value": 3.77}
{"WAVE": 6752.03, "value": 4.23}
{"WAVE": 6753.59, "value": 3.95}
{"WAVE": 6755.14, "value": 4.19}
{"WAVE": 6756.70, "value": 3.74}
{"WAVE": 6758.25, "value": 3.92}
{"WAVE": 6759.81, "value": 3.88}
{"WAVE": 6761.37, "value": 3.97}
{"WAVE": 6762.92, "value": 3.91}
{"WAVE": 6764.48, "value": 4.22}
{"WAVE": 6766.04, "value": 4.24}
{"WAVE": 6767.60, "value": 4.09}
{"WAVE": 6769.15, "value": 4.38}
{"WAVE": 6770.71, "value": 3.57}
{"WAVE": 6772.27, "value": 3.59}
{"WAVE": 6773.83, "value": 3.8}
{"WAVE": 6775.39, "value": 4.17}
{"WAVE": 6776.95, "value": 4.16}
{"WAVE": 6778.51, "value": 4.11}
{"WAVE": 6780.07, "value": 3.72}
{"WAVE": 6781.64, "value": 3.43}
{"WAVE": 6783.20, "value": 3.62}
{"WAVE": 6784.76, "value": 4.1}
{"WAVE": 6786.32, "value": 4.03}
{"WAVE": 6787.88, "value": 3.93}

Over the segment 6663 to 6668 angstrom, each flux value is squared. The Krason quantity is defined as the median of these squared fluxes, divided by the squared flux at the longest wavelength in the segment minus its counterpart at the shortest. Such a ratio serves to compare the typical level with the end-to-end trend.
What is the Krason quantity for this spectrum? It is 210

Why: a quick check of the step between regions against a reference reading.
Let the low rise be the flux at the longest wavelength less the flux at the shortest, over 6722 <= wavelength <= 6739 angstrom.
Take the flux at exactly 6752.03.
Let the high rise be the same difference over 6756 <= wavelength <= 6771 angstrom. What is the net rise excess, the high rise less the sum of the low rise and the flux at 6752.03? -4.2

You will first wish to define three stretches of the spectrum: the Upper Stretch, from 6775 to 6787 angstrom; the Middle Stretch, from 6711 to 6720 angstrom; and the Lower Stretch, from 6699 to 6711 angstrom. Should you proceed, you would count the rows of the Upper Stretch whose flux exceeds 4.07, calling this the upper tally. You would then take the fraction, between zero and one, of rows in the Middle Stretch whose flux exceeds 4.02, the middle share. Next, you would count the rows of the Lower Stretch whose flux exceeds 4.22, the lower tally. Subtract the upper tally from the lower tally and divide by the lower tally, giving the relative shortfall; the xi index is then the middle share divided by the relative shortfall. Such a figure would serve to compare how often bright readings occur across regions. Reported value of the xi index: -3.0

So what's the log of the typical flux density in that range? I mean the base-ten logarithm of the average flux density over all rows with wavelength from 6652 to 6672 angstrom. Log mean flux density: 0.61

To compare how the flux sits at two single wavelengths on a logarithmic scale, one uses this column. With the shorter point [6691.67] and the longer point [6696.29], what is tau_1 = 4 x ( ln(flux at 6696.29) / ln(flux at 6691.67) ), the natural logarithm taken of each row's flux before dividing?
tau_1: 4.1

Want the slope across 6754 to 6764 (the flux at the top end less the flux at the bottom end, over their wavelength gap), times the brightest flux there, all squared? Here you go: 0.023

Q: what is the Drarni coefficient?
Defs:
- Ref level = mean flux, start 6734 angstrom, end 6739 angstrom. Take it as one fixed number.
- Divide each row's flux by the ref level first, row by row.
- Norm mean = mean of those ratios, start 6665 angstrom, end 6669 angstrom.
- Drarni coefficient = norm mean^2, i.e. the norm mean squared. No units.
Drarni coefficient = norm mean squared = 1.00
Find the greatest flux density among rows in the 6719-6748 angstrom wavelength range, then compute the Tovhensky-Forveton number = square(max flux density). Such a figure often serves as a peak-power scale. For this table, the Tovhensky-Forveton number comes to 40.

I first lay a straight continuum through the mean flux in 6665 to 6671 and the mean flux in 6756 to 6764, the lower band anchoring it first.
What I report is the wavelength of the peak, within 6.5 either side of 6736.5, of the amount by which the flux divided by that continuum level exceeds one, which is 6730.30 angstrom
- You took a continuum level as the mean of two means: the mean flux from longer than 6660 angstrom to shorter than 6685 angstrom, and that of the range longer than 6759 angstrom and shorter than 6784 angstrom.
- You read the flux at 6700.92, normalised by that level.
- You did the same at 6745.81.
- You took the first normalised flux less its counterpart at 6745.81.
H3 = -0.13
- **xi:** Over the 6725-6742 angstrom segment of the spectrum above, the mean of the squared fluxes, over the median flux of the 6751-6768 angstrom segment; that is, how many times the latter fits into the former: 5.25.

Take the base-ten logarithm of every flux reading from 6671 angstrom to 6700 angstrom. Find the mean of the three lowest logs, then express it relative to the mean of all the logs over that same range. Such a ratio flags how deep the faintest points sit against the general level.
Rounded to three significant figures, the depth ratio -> 0.958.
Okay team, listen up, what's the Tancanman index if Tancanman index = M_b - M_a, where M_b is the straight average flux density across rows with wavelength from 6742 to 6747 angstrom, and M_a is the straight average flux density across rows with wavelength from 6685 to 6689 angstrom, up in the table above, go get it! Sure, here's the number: 0.2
